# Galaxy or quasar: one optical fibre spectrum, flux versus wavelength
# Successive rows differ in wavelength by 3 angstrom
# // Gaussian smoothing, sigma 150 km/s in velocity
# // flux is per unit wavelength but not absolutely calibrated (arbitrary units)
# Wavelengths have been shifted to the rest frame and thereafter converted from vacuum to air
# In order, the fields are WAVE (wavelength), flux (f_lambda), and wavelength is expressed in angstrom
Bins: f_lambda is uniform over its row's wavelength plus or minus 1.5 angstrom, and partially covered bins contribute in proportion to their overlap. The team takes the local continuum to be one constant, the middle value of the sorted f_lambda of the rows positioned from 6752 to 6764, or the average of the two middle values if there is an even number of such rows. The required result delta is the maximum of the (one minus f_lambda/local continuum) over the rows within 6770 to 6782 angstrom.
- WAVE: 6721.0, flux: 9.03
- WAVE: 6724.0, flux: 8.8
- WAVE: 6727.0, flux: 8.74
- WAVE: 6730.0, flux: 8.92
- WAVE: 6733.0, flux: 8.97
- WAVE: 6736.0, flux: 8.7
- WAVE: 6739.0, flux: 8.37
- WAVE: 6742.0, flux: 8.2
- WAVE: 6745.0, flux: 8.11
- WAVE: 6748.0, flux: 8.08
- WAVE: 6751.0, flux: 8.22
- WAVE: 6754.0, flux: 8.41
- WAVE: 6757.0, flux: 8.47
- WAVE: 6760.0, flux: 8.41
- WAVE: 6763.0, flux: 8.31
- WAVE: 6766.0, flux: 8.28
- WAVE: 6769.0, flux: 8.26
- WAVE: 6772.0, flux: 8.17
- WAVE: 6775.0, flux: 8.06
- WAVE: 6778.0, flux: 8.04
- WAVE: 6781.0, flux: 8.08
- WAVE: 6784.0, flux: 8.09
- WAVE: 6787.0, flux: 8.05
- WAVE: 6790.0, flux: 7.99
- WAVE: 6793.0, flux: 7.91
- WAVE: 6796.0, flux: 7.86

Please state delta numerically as 0.044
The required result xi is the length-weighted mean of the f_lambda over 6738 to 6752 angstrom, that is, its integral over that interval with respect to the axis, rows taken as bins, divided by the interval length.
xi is 8.19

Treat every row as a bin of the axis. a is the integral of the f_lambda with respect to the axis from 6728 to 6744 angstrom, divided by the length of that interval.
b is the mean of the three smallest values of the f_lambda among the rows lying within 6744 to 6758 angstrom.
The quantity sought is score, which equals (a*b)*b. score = 571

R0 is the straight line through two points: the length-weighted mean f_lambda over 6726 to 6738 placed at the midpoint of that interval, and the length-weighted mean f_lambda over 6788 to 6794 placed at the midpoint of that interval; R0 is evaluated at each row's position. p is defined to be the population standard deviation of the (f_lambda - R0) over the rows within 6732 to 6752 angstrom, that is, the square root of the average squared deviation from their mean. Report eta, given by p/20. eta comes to 0.012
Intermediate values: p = 0.24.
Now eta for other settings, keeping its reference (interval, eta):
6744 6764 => 0.011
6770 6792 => 0.003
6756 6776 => 0.002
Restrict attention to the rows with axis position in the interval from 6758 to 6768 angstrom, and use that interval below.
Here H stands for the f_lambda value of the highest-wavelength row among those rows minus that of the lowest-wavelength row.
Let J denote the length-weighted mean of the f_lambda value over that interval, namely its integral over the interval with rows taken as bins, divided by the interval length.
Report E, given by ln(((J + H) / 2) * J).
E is 3.53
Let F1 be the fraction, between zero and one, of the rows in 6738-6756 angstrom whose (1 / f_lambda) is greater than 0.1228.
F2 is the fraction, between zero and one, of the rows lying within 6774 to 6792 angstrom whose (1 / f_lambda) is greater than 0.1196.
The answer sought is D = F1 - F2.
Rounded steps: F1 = 0.3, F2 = 1.0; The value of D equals -0.7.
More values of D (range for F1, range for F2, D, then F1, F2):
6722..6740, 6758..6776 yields -0.8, 0.0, 0.8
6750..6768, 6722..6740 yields 0.0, 0.0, 0.0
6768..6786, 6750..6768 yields 0.2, 0.7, 0.5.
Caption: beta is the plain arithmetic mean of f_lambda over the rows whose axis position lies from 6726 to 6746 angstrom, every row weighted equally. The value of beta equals 8.6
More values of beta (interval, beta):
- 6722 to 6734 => 8.9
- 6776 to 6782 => 8.1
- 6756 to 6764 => 8.4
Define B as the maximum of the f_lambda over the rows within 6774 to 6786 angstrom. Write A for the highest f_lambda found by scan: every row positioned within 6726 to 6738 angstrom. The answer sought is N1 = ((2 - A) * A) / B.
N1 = -7.7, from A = 8.97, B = 8.09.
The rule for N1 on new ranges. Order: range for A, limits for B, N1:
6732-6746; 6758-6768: -7.4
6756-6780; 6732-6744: -6.1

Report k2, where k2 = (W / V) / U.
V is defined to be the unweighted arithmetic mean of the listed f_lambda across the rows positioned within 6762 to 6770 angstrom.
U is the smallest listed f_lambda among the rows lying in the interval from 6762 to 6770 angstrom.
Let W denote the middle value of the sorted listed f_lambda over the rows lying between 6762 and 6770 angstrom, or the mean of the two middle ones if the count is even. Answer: 0.1210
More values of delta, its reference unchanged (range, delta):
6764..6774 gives 0.029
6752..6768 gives 0.015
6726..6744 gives 0.025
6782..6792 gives 0.050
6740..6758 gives 0.039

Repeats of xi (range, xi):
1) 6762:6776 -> 8.22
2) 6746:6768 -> 8.31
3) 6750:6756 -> 8.34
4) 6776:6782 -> 8.06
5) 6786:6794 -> 7.98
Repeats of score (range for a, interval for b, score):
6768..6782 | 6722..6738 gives 621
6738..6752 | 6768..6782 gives 532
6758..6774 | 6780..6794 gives 528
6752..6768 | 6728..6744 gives 594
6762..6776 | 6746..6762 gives 558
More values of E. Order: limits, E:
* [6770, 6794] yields 3.45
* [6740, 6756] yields 3.54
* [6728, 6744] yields 3.53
